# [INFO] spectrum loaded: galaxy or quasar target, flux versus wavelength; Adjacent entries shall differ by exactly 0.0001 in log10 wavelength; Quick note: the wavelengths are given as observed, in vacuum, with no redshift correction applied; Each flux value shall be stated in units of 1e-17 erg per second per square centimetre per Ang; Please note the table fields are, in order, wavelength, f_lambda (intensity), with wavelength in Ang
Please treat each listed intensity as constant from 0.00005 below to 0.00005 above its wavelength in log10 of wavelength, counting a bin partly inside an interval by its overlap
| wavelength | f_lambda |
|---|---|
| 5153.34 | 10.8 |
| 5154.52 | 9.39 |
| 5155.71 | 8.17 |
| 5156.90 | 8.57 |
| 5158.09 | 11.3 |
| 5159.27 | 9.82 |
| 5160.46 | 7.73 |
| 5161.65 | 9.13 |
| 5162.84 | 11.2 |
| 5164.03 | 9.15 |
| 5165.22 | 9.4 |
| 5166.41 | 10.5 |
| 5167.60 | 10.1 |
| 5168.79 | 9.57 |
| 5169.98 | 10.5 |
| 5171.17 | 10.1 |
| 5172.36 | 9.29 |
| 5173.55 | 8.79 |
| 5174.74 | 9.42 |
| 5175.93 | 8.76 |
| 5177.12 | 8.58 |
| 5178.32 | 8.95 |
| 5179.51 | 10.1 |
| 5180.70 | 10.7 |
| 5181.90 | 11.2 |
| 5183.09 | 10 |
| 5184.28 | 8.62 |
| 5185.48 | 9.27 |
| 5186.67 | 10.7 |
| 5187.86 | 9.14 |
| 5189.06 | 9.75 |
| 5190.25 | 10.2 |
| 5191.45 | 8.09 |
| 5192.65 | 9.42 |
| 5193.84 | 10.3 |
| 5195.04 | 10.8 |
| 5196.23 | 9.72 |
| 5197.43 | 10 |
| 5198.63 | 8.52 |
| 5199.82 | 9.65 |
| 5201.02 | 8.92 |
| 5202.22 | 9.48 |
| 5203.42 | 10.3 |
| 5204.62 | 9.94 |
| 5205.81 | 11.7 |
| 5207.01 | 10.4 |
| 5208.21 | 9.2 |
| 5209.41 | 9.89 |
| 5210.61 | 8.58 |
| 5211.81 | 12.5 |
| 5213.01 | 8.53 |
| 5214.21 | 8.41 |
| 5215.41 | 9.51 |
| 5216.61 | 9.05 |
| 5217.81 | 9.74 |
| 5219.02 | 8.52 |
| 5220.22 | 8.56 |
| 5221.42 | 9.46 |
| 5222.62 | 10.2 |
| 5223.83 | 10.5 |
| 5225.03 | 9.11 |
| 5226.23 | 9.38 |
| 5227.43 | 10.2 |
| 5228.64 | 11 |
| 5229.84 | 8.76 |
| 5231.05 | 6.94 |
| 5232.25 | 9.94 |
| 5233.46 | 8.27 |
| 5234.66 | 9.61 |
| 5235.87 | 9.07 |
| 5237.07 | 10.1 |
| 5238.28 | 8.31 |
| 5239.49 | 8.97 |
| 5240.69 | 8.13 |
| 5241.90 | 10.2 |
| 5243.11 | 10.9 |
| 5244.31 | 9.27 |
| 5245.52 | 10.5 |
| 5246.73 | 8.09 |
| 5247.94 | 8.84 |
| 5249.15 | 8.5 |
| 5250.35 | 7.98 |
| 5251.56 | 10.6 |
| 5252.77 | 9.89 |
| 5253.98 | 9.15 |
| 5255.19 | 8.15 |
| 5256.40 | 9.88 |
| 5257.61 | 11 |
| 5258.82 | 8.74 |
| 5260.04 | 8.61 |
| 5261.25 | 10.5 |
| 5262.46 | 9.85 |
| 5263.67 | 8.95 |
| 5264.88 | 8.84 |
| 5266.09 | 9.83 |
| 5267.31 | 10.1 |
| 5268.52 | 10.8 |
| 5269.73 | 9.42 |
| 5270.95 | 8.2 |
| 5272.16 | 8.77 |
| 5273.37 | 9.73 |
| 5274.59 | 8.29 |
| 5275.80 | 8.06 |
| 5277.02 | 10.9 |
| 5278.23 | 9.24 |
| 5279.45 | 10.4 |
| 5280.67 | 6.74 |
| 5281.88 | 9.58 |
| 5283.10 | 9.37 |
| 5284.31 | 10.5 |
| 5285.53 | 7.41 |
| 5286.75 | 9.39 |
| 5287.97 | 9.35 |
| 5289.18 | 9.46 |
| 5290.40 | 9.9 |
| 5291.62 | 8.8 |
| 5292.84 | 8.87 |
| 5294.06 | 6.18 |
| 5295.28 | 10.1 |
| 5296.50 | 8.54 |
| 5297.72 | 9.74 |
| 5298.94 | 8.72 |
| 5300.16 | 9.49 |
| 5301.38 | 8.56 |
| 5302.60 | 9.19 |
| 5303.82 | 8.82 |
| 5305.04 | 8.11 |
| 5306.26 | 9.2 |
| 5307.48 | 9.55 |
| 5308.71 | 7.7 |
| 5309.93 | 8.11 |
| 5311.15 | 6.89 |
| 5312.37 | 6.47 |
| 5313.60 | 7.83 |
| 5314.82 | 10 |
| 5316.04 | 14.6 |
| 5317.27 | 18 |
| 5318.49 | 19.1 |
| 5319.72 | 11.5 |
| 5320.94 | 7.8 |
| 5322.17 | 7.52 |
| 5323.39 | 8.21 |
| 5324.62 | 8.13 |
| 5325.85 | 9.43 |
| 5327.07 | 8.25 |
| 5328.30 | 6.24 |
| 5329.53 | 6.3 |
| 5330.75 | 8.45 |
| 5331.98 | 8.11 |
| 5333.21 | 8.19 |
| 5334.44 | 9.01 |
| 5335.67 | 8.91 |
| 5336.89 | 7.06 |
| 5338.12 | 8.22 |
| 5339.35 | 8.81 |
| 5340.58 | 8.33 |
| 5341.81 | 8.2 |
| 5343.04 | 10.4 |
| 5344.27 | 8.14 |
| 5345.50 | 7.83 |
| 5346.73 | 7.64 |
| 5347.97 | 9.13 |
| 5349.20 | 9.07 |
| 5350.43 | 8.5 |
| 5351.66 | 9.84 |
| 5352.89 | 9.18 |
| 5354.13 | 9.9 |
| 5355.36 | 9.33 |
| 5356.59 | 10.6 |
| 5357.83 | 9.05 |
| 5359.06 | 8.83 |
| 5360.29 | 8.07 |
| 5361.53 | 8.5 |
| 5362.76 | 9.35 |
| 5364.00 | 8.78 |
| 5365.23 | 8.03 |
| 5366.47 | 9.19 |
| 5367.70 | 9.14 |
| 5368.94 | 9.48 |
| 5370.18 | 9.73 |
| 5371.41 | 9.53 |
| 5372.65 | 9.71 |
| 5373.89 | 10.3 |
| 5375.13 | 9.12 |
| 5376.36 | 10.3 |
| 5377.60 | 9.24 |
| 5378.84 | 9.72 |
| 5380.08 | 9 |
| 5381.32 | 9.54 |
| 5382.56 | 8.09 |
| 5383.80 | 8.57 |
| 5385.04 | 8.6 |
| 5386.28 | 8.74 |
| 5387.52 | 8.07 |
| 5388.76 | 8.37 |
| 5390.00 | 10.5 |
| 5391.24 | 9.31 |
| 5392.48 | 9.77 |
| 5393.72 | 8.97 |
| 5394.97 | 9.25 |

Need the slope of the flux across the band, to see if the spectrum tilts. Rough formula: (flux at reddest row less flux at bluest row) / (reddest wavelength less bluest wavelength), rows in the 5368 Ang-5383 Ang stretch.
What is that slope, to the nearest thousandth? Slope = -0.102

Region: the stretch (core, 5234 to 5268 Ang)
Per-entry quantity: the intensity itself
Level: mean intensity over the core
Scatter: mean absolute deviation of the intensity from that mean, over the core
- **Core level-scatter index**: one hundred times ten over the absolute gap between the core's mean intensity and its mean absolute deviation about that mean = 116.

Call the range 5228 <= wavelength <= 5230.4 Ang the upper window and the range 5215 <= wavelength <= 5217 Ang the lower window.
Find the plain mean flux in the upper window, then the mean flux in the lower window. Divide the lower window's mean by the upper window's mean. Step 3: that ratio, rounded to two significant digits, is 0.94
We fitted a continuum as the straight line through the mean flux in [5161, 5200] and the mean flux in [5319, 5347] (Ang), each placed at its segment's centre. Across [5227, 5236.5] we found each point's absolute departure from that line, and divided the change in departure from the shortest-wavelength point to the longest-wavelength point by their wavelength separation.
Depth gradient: -0.10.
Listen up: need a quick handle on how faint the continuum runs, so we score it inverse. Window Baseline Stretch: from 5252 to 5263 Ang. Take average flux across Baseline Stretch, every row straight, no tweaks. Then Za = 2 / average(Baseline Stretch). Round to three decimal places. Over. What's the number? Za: 0.210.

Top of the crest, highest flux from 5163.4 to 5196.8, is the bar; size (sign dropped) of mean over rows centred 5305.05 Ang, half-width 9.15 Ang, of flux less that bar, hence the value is 2.7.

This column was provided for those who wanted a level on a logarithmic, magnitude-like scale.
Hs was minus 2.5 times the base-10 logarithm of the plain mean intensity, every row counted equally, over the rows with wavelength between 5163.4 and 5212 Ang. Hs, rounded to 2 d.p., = -2.47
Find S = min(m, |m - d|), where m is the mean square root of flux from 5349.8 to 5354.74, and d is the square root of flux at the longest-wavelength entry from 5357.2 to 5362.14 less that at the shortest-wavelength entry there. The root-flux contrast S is 3.06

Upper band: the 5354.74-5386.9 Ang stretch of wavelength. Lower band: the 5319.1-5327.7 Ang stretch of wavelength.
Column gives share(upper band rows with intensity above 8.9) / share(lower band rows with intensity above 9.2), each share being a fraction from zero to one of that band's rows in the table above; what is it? 2.29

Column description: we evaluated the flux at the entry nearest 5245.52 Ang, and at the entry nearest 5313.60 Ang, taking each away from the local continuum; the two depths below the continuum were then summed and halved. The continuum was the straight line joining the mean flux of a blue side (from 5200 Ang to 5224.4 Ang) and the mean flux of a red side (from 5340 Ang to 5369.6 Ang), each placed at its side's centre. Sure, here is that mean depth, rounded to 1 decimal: 0.2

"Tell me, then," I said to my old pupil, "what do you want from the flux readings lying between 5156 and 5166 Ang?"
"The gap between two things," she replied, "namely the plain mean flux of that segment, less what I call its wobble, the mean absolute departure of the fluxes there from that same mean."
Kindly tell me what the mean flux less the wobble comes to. 8.6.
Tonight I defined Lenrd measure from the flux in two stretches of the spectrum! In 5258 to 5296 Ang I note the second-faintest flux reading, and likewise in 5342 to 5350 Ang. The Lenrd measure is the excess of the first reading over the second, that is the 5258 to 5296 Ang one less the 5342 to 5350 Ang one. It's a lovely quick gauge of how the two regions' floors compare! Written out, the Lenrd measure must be -1.1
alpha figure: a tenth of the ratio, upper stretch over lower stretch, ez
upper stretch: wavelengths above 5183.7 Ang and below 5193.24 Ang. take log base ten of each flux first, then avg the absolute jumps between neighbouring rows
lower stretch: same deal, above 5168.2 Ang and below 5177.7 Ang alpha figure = 0.200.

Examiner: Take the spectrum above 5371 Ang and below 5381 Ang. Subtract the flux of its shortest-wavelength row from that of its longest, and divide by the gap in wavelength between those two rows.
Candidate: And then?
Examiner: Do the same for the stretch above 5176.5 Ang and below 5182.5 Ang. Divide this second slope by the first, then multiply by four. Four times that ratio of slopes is -36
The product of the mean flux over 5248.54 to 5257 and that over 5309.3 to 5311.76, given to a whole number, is 69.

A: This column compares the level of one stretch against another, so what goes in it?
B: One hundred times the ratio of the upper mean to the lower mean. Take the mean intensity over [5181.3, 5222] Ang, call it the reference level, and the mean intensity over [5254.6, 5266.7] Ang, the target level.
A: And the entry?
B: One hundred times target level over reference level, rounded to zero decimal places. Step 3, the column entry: 98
